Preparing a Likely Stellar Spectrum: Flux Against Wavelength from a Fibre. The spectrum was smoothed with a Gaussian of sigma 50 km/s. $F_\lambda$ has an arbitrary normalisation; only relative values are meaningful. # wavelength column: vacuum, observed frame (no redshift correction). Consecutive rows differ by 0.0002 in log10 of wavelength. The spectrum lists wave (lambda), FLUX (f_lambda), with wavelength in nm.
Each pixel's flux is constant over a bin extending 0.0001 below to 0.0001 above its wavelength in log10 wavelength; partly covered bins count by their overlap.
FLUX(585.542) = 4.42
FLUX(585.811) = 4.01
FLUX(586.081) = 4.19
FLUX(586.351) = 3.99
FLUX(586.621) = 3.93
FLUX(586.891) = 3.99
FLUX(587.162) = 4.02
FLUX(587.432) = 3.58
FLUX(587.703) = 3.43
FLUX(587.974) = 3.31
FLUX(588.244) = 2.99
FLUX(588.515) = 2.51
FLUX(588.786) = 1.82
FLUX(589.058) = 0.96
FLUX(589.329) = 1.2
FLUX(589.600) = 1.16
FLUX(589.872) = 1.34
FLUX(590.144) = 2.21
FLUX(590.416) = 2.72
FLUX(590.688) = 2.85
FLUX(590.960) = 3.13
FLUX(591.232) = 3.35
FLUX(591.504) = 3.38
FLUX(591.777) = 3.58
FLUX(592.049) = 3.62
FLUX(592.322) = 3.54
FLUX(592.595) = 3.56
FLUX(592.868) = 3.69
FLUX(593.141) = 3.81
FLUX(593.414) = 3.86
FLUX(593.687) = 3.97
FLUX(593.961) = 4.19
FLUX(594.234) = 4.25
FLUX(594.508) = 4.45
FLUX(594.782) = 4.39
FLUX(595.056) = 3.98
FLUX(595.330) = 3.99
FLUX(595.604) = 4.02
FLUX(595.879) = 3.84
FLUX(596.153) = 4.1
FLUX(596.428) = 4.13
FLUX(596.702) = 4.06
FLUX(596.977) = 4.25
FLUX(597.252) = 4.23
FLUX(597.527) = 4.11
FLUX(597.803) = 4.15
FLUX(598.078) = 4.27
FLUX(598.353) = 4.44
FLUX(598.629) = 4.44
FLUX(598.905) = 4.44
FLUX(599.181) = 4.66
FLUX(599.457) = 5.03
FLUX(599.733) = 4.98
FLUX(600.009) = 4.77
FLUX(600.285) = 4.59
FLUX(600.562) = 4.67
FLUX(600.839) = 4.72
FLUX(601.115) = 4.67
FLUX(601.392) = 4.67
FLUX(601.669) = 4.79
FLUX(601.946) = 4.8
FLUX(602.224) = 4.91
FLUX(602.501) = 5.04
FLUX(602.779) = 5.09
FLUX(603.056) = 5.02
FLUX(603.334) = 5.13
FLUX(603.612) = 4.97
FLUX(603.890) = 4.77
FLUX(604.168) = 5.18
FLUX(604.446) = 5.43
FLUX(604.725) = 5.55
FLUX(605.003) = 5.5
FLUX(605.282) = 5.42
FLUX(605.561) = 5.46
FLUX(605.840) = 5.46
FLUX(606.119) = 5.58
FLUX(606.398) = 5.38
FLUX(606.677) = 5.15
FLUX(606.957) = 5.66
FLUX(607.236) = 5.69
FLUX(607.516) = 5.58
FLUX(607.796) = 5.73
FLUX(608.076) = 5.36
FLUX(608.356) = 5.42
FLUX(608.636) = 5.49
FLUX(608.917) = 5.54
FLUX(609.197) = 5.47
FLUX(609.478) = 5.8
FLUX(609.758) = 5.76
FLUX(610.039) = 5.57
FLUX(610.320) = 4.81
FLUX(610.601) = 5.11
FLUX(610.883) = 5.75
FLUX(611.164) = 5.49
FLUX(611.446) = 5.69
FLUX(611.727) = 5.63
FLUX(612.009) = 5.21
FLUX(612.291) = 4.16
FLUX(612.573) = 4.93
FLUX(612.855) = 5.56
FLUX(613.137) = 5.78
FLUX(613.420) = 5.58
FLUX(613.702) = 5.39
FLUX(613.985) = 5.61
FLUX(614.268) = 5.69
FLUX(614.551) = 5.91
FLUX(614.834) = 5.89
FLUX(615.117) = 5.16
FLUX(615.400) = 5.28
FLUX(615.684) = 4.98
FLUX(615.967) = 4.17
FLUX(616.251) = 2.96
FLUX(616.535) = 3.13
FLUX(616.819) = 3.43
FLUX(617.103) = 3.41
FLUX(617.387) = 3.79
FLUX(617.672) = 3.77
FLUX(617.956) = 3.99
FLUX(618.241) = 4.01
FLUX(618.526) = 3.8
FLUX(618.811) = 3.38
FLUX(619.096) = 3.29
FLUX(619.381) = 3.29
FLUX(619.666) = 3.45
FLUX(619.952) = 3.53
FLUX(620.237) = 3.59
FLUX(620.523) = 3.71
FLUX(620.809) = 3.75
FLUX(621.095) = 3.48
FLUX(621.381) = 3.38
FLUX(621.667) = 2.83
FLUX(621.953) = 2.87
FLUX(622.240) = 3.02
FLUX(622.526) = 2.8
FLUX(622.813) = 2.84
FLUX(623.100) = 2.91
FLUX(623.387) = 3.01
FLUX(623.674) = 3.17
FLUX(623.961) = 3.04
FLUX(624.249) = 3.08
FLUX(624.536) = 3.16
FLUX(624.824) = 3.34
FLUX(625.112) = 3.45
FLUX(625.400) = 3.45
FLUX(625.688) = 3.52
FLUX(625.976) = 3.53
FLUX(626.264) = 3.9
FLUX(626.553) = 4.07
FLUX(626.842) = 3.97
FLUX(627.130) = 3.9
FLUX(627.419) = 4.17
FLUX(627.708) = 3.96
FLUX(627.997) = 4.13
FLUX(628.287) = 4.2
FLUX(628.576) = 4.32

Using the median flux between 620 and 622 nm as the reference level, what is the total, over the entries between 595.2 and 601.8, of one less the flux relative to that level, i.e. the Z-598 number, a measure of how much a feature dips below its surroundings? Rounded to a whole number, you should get -6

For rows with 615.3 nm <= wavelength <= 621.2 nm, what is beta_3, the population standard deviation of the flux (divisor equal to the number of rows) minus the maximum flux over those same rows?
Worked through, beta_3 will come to -4.7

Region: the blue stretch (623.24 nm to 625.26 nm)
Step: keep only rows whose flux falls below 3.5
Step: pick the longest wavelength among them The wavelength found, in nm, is 625.112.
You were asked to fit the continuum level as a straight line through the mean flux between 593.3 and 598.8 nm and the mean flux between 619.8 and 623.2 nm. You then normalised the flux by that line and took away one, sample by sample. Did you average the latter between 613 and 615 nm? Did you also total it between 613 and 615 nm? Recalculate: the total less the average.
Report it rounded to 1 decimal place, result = 3.8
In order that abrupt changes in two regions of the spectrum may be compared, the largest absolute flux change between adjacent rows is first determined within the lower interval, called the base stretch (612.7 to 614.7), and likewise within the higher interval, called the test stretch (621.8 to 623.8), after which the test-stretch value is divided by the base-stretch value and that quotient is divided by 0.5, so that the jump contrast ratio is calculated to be 2.0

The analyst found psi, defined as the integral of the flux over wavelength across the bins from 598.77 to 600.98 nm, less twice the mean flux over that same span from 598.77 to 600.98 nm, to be 1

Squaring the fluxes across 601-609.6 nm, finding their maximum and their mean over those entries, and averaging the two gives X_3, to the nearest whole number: 31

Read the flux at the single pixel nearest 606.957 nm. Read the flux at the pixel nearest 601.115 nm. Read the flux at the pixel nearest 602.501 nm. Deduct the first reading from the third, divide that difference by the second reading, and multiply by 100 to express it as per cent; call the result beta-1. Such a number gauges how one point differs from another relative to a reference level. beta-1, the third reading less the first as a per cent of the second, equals -13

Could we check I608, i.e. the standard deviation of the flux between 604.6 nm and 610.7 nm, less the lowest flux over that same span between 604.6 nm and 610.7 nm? -4.6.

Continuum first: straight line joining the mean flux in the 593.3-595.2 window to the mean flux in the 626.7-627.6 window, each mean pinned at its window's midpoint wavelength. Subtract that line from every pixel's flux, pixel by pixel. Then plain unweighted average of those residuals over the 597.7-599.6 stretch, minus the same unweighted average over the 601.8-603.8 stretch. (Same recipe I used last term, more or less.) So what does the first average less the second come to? -0.5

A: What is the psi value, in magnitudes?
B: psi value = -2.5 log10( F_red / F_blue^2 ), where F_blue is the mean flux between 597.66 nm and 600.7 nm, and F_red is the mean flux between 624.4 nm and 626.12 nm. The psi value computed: 2.0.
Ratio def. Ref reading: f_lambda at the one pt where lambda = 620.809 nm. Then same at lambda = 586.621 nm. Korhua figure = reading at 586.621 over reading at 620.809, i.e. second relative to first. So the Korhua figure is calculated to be 1.0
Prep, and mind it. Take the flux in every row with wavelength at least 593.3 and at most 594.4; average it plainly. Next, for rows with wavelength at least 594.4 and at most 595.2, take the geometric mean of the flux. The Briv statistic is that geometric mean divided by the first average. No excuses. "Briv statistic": 1.05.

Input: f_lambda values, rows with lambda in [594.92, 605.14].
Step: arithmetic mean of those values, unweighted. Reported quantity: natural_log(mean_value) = 1.53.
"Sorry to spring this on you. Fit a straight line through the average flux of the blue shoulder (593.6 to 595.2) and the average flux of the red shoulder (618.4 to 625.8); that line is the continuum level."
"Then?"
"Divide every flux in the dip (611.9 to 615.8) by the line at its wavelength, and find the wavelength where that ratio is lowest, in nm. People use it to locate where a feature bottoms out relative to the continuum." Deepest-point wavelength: 612.291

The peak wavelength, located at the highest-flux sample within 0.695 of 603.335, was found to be 603.334 nm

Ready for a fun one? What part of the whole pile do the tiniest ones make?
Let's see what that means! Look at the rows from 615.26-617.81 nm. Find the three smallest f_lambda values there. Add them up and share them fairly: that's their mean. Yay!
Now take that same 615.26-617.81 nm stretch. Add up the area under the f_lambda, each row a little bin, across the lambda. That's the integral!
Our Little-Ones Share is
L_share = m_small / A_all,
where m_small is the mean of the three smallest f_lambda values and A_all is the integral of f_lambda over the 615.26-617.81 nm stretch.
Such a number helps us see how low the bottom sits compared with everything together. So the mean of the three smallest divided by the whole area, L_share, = 0.32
